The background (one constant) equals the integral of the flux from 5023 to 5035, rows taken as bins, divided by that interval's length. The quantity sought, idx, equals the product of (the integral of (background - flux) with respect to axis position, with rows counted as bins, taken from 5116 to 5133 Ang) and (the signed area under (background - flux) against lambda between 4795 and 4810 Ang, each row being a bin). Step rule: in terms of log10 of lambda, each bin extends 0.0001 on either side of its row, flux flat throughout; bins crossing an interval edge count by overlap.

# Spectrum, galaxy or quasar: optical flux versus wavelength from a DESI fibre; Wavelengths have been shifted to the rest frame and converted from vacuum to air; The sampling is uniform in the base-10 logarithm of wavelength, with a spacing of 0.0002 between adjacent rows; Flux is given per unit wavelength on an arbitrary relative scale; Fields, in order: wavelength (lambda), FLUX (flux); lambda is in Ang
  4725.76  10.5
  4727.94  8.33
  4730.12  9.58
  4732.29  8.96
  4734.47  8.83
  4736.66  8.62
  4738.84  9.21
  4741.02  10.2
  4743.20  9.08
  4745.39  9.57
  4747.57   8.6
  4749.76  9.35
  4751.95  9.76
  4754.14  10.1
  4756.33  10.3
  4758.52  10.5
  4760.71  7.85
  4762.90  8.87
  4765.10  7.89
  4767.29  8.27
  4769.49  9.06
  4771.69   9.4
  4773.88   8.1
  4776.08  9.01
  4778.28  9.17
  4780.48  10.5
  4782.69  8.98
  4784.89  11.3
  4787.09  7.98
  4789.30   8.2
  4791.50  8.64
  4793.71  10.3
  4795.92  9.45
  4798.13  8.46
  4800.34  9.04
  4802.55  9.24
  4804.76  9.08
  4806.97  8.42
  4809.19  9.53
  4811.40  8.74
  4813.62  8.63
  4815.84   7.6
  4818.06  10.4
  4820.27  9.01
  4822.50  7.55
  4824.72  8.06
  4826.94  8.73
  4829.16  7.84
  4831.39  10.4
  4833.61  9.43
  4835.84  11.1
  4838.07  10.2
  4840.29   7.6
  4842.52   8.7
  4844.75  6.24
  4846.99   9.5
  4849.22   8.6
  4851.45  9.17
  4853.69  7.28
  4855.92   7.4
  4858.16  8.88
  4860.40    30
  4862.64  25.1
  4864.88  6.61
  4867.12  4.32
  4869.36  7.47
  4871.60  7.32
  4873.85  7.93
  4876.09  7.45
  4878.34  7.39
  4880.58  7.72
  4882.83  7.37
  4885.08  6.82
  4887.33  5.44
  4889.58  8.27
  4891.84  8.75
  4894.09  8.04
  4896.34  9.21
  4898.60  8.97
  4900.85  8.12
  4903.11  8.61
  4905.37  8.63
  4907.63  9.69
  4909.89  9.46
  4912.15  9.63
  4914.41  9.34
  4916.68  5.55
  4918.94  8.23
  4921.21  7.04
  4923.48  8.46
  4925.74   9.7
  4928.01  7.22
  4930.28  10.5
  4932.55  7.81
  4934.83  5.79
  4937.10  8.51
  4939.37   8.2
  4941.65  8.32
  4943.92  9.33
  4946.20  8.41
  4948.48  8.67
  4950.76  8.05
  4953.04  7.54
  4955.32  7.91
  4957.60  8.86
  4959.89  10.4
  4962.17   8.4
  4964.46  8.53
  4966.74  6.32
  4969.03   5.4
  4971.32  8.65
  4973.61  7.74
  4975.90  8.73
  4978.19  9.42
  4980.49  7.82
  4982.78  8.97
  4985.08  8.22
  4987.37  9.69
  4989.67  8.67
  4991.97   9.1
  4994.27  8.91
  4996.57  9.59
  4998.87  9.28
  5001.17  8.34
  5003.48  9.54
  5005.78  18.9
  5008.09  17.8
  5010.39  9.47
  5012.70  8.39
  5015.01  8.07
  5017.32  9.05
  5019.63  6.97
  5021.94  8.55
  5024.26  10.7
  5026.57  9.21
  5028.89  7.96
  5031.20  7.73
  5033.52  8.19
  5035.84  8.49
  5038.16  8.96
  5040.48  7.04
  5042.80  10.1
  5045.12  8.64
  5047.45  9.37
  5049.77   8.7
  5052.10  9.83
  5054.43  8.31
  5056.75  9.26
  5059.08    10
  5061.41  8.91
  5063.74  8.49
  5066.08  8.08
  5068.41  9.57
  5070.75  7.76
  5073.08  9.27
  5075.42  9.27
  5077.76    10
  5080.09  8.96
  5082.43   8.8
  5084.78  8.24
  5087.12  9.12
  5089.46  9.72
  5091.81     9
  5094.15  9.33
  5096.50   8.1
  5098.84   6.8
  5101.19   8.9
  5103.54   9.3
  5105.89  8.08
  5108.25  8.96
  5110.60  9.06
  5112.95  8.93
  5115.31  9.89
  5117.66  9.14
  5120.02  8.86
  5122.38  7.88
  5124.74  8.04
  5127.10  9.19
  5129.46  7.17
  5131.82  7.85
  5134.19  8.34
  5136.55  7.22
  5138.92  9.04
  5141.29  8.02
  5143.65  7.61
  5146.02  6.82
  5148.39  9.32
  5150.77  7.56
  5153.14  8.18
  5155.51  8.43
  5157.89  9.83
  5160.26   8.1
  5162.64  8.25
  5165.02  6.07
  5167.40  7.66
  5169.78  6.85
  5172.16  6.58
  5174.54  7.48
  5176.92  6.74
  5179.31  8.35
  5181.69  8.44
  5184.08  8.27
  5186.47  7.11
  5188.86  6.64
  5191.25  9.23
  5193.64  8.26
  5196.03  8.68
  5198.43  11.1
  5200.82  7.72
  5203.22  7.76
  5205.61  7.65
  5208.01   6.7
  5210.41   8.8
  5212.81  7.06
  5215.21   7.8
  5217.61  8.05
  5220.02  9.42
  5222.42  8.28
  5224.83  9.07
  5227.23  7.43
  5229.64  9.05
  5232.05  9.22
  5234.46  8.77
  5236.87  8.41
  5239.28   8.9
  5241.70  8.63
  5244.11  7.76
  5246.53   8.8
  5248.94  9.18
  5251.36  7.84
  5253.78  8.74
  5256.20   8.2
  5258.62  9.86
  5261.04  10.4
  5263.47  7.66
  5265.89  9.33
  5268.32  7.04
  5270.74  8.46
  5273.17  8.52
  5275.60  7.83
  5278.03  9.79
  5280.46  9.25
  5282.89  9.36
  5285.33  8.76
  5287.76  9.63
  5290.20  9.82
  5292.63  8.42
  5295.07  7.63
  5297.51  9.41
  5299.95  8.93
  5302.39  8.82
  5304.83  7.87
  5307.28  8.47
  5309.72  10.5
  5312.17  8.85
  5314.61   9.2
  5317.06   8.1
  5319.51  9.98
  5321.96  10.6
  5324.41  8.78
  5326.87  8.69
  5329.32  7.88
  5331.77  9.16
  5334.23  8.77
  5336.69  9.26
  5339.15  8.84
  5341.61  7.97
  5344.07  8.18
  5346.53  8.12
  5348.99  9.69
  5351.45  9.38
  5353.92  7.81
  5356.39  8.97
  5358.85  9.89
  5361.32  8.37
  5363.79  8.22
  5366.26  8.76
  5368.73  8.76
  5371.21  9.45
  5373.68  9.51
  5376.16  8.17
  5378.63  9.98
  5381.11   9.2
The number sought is -27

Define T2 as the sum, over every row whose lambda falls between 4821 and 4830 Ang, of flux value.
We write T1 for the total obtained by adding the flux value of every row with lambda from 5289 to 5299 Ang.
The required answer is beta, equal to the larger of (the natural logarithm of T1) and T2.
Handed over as 32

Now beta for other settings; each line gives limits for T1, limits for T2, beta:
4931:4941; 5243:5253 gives 34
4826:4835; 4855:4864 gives 71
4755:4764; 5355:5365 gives 35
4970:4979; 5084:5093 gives 36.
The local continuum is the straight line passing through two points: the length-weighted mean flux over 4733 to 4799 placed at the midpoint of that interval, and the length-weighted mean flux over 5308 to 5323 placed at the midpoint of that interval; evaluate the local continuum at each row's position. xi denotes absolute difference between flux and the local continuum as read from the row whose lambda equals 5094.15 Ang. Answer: 0.0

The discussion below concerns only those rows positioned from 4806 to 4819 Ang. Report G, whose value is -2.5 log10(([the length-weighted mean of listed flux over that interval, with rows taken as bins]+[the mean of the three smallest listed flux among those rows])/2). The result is -2.33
